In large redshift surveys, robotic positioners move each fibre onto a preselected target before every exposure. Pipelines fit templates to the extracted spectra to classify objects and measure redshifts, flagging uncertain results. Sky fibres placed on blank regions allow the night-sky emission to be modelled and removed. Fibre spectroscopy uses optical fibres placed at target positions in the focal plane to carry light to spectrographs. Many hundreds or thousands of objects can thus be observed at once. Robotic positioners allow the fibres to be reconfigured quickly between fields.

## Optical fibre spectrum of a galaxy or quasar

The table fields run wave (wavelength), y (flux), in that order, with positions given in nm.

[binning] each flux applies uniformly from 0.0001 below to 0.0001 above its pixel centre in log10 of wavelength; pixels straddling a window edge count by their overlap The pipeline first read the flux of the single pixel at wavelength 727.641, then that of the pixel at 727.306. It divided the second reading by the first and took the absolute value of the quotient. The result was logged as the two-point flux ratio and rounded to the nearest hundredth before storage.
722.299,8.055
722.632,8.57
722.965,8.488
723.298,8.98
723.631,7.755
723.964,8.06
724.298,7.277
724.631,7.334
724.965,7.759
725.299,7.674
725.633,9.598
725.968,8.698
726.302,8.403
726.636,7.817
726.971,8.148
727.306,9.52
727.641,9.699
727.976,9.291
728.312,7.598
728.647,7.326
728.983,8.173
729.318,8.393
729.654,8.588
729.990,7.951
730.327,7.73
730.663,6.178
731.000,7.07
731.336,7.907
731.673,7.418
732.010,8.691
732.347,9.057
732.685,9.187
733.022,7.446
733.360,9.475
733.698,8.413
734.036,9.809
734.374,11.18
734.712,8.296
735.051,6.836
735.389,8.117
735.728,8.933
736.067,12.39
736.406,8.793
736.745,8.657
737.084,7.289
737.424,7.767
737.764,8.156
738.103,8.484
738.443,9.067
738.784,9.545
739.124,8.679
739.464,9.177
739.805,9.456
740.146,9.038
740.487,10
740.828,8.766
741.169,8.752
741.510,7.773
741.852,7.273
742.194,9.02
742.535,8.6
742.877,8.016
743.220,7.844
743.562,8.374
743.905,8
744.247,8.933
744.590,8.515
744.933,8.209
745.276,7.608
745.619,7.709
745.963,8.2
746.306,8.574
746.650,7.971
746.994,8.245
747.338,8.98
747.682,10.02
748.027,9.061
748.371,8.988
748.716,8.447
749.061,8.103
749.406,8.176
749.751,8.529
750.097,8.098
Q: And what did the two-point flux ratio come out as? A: 0.98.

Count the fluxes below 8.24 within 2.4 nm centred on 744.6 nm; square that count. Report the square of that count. 16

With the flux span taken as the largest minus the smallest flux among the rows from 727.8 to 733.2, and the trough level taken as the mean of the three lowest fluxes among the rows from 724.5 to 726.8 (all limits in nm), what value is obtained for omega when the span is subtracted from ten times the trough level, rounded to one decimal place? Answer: 72.8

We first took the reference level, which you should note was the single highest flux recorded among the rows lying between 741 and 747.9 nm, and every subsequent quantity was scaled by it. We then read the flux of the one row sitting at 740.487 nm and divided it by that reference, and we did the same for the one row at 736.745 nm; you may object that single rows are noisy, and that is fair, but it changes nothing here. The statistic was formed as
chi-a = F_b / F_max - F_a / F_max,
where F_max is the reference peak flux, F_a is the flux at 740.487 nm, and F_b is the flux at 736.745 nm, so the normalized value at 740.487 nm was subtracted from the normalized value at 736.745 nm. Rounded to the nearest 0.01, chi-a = -0.13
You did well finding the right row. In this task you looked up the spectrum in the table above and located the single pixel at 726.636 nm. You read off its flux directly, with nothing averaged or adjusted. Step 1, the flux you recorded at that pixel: 7.817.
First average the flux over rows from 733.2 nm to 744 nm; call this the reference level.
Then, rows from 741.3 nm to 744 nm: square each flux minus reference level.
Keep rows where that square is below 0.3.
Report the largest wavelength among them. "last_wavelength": 743.562 nm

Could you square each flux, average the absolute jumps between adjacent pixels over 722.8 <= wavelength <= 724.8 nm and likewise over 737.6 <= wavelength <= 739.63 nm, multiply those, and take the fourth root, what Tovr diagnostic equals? 3.1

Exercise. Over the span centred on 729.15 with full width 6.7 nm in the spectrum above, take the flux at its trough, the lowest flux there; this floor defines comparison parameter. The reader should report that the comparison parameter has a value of 6.178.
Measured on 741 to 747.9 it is 7.273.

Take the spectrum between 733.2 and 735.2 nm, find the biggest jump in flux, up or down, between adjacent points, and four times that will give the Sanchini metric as 11.5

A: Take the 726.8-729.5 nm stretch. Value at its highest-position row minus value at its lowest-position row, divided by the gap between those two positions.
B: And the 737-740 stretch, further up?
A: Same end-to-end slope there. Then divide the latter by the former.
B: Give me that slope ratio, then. 7.6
